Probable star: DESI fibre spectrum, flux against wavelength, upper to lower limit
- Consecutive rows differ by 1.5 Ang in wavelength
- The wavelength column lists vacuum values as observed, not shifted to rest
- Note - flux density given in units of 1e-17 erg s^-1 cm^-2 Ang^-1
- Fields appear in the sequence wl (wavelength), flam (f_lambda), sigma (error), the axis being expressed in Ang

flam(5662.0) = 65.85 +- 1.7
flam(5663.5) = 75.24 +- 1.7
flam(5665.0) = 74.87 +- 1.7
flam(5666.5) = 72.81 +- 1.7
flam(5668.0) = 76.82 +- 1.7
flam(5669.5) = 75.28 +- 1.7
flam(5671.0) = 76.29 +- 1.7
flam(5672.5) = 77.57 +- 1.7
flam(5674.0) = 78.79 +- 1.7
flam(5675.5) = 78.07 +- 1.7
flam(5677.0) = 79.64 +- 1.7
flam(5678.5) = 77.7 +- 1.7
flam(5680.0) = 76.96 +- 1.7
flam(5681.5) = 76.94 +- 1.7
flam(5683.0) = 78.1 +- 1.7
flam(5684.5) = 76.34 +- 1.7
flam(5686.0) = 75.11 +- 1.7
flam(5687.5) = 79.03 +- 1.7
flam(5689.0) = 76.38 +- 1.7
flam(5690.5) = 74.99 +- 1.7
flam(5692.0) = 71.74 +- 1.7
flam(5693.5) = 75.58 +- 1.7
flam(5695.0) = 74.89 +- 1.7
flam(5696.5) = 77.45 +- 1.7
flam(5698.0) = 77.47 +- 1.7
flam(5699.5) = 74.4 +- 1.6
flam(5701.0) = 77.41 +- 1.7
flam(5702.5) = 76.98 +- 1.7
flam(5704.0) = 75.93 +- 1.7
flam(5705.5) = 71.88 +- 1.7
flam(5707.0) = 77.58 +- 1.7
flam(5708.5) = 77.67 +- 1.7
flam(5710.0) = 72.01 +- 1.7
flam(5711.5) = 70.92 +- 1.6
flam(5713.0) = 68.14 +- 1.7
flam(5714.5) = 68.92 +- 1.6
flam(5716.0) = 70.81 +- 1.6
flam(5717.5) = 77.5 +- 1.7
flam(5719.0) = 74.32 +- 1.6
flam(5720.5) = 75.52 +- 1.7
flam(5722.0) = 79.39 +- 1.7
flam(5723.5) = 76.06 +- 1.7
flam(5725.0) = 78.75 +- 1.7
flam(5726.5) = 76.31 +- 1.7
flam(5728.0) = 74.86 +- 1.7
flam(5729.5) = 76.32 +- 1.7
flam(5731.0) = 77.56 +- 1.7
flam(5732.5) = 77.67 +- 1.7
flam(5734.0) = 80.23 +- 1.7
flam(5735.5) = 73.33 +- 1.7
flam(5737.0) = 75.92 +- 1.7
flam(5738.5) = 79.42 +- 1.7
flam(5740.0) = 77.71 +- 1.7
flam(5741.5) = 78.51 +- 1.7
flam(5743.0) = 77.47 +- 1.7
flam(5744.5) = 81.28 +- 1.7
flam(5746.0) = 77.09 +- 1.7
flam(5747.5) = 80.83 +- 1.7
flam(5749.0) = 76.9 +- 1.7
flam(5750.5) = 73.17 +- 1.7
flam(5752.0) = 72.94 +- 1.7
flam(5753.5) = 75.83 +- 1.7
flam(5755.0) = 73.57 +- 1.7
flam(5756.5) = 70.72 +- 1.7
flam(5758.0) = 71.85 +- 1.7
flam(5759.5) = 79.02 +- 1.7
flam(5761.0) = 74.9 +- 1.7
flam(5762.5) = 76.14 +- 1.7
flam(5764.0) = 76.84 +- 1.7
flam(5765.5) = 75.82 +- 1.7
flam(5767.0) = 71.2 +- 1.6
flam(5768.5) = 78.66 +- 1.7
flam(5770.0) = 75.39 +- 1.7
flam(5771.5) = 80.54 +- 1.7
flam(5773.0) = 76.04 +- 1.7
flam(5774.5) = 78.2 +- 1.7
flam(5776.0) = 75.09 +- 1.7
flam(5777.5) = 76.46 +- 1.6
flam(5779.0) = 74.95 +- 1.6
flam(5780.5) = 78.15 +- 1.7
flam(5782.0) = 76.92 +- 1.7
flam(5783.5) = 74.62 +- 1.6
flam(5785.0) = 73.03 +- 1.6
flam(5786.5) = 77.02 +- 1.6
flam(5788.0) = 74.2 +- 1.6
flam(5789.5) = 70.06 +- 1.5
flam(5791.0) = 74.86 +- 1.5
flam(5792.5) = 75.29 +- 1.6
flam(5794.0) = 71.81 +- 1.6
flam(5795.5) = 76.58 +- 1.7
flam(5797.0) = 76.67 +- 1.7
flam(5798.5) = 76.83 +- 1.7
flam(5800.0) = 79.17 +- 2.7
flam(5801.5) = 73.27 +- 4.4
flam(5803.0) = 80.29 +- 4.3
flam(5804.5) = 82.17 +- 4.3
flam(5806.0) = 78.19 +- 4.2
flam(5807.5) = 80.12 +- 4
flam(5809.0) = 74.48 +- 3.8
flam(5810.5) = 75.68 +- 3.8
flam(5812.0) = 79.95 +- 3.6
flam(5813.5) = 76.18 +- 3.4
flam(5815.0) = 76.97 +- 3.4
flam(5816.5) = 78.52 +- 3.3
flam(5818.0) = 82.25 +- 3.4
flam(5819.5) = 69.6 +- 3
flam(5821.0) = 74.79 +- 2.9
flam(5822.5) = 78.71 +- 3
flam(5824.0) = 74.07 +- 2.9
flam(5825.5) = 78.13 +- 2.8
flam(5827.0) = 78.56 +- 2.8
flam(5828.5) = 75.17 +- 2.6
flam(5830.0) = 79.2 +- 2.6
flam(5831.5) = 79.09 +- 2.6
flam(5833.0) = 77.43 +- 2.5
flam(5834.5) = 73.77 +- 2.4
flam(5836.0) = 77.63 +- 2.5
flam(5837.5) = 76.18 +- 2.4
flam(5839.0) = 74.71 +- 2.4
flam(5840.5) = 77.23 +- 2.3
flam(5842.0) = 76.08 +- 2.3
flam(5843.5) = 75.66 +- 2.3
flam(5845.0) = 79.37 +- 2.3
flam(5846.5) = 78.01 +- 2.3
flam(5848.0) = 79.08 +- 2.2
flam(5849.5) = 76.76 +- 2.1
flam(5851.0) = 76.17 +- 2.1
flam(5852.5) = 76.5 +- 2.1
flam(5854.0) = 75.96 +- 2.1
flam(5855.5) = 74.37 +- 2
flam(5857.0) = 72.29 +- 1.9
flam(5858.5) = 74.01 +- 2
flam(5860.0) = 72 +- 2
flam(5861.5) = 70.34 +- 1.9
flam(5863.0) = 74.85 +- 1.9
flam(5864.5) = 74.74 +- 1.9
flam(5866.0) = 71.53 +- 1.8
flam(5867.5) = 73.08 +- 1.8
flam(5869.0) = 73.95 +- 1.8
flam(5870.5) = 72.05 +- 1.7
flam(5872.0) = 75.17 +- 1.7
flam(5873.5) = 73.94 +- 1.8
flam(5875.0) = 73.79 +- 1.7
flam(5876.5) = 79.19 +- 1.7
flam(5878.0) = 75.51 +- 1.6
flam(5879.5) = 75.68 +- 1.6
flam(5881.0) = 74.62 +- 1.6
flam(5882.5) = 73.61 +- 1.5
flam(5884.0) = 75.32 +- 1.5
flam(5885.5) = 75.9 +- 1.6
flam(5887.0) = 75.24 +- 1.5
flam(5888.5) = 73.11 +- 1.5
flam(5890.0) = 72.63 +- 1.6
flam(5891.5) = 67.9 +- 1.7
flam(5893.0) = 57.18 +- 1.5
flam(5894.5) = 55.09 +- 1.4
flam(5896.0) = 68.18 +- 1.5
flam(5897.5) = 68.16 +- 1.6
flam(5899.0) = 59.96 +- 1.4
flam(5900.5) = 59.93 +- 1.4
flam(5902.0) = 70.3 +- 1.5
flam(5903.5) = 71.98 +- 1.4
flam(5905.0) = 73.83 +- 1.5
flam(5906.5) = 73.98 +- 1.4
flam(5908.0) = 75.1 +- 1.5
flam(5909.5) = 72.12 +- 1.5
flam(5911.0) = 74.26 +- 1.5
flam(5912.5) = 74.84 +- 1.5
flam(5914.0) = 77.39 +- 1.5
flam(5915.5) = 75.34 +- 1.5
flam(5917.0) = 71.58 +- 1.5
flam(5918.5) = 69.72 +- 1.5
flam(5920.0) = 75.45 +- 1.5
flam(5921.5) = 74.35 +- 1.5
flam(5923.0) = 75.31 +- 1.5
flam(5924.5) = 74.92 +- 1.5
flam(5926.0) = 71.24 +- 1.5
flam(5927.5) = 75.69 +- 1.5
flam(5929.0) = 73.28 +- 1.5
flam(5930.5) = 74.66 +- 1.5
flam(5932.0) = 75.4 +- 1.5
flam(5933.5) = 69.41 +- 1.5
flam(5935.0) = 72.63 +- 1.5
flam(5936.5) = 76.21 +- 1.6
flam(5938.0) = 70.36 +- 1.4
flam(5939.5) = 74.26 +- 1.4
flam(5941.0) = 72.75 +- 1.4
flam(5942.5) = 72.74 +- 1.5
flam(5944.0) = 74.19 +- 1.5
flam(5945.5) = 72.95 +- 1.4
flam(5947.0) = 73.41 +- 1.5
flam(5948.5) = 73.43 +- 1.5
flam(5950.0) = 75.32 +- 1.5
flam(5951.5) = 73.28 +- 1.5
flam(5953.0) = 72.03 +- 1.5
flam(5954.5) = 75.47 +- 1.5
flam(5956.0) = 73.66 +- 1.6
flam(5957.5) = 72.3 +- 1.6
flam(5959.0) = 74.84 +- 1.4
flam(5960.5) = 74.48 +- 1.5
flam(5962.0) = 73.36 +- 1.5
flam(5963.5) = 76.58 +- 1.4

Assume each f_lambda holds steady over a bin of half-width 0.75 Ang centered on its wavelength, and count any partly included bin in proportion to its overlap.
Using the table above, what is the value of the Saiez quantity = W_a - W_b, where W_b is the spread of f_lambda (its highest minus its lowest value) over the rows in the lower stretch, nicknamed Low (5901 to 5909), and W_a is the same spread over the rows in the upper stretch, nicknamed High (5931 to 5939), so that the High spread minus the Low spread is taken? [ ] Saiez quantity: 2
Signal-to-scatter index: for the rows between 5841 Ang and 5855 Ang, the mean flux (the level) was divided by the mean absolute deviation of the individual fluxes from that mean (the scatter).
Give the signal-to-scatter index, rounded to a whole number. 66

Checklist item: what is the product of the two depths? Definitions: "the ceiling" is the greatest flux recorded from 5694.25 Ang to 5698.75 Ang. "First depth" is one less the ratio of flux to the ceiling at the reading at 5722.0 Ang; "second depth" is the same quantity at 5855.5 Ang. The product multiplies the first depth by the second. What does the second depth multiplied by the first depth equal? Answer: -0.0010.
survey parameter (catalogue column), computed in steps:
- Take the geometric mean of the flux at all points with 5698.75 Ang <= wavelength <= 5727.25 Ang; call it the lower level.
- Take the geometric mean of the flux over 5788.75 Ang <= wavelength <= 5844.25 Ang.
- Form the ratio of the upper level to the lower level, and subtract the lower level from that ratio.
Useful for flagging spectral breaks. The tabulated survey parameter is -73.7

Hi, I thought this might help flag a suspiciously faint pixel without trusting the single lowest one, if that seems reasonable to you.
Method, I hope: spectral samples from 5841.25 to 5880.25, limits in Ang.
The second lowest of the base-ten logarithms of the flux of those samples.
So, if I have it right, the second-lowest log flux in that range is 1.85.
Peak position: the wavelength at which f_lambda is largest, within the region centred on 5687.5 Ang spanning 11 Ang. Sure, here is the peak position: 5687.5 Ang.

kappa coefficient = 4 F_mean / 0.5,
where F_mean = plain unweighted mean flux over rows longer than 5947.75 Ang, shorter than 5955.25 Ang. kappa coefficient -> 591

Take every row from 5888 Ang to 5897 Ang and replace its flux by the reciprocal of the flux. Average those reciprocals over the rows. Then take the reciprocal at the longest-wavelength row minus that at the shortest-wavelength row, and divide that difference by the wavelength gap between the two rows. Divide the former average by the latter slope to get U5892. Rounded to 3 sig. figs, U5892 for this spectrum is 117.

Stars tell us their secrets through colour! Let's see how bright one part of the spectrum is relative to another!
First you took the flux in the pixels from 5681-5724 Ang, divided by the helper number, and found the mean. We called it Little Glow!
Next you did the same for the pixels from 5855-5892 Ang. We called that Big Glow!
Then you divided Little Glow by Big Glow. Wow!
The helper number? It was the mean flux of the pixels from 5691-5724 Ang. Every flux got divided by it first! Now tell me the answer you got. 1.02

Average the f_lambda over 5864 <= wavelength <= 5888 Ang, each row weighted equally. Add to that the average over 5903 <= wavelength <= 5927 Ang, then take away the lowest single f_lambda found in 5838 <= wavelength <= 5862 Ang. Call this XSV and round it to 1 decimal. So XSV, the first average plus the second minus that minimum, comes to 78.1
